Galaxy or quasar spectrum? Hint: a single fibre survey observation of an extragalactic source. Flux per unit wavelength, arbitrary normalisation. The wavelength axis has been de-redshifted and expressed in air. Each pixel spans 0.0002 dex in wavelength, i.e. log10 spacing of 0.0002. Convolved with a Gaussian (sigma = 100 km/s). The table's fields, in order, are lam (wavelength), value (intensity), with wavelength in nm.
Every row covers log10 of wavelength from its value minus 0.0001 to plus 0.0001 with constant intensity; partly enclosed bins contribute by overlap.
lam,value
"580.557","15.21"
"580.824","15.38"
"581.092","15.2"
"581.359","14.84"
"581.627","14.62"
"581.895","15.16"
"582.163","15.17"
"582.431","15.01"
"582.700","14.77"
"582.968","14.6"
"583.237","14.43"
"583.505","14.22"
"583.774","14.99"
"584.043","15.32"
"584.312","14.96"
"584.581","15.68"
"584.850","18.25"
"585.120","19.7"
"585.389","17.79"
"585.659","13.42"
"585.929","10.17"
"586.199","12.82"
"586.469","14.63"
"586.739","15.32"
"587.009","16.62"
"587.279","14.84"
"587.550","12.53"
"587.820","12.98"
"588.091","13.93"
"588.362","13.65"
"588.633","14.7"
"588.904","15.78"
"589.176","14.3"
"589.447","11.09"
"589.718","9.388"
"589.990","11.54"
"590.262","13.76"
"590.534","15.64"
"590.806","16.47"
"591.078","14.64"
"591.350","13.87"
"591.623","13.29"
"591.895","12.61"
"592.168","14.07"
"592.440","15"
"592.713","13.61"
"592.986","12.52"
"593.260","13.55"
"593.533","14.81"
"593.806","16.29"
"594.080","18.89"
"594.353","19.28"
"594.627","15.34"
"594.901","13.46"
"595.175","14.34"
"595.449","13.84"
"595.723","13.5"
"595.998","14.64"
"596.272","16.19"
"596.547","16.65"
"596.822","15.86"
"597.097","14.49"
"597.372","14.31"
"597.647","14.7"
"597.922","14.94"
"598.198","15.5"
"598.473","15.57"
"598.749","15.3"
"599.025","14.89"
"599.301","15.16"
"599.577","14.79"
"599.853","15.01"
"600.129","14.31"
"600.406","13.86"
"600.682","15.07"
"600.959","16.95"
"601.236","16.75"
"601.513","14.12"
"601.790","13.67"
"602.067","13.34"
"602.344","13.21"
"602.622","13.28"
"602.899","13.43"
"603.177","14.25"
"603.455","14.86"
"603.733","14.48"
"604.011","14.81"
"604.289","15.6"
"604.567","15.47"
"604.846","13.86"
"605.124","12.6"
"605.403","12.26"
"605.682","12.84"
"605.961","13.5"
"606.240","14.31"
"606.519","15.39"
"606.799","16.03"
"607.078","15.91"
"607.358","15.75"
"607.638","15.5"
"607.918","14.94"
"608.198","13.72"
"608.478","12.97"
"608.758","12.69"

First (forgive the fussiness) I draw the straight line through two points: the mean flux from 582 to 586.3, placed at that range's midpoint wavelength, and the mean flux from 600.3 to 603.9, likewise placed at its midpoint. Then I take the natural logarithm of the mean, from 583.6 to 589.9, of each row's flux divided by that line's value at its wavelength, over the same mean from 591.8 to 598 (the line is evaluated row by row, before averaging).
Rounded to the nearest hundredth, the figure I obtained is -0.05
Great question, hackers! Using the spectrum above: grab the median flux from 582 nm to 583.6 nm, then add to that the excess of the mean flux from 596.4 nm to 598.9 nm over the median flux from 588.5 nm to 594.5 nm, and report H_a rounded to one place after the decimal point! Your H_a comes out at 15.8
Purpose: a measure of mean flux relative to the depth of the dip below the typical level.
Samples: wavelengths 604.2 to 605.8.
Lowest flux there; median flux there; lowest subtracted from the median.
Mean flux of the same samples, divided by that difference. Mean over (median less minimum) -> 13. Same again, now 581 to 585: 20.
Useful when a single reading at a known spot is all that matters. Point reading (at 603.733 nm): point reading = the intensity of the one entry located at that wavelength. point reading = 14.48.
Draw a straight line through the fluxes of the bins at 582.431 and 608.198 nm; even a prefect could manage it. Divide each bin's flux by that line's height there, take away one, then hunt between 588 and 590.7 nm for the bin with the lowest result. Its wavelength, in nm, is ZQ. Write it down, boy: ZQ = 589.718 nm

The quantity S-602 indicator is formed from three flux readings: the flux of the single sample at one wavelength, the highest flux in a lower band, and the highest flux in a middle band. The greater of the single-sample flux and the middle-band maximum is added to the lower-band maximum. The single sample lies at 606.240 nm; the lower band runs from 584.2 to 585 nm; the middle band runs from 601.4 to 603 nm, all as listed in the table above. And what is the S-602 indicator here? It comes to 32.6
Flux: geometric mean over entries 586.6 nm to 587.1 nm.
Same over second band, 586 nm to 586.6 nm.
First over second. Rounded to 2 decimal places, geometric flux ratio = 1.17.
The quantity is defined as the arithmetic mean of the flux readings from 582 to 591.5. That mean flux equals 14.5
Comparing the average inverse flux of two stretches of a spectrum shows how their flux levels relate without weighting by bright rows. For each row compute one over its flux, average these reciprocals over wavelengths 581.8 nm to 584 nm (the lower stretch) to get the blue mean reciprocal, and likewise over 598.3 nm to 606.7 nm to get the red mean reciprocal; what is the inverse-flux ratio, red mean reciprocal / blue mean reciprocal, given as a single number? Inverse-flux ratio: 1.03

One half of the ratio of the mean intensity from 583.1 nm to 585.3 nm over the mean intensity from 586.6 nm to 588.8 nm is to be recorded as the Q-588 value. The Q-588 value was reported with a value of 0.56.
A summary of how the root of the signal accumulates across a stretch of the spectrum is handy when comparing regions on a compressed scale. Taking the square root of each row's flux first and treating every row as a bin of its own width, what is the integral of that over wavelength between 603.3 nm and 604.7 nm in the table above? 5.4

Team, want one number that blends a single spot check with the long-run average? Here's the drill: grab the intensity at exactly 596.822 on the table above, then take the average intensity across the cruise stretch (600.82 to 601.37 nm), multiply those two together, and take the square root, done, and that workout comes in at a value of 16.3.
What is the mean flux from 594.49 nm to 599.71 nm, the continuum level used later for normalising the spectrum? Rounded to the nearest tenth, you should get 14.9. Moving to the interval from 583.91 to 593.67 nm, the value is 14.3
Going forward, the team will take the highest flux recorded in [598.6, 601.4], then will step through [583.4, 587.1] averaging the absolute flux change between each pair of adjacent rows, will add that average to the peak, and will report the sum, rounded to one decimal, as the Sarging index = 18.7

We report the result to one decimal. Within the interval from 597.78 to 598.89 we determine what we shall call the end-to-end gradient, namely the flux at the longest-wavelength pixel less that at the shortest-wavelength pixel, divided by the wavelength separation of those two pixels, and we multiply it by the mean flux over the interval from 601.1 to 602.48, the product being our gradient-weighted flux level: 6.2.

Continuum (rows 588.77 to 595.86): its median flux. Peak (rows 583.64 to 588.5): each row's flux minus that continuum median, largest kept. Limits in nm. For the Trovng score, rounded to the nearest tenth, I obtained 5.7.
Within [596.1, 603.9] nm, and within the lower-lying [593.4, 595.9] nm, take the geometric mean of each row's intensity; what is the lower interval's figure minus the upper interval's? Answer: 0.6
